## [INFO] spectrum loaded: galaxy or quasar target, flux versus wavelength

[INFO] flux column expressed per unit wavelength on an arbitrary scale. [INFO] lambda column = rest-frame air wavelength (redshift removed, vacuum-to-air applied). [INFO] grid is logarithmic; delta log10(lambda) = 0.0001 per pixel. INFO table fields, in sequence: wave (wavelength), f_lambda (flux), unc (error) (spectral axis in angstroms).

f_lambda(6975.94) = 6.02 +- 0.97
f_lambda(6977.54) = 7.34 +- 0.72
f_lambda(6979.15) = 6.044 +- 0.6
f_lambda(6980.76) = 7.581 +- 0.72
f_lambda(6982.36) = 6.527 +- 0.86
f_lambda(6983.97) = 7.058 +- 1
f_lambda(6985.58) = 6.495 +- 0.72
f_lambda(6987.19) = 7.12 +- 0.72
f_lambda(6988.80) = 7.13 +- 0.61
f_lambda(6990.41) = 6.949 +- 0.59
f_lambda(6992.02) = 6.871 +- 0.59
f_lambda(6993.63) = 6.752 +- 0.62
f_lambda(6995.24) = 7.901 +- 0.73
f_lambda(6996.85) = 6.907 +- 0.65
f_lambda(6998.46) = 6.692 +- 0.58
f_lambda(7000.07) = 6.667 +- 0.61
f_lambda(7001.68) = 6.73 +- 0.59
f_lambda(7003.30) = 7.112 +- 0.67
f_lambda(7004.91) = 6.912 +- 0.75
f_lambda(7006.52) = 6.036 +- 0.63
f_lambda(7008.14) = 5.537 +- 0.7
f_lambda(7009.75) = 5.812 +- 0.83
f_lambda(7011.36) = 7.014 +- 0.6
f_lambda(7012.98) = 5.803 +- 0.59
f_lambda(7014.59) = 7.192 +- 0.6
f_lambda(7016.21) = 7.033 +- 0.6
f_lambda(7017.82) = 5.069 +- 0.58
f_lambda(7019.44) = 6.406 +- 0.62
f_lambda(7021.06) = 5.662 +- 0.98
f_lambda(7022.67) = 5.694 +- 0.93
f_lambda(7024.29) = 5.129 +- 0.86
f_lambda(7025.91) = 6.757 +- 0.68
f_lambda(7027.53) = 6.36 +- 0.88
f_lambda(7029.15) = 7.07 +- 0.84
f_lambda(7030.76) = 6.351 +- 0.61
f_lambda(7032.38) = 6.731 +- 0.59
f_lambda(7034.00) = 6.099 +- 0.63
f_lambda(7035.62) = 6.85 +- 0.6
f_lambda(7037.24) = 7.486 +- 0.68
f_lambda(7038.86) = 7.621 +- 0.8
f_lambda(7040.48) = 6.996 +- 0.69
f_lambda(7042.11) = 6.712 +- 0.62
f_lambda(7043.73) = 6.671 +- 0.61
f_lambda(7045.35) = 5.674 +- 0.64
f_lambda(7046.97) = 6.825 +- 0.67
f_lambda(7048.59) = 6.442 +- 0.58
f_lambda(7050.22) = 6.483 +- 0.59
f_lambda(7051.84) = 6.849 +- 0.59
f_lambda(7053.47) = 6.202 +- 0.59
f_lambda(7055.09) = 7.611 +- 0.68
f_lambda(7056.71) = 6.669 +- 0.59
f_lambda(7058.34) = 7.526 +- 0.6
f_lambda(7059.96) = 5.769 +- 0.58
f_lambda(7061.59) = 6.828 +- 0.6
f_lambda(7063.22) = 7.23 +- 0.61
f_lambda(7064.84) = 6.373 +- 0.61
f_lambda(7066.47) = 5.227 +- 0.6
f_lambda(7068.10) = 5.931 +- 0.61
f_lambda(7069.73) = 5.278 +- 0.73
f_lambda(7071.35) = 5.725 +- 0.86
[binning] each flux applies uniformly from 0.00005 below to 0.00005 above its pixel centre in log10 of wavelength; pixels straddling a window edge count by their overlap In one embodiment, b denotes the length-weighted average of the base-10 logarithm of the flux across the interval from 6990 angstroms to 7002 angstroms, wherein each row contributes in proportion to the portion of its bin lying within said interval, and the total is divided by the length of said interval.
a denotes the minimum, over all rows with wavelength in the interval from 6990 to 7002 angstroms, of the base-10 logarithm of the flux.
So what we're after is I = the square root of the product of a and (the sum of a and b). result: 1.17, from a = 0.82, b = 0.841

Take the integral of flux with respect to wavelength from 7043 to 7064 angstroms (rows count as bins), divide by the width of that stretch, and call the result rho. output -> 6.67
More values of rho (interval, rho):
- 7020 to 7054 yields 6.51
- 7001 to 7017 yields 6.51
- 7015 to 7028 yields 6.04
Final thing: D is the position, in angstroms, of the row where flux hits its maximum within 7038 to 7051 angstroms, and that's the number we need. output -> 7038.86 angstroms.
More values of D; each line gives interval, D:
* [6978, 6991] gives 6980.76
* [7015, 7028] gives 7016.21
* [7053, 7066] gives 7055.09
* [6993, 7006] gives 6995.24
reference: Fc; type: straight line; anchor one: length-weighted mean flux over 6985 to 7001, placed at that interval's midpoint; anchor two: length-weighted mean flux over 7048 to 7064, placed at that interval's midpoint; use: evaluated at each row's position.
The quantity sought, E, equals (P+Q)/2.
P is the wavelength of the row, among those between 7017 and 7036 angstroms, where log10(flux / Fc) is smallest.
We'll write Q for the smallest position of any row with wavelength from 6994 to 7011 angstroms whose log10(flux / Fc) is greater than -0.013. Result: 7006.5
